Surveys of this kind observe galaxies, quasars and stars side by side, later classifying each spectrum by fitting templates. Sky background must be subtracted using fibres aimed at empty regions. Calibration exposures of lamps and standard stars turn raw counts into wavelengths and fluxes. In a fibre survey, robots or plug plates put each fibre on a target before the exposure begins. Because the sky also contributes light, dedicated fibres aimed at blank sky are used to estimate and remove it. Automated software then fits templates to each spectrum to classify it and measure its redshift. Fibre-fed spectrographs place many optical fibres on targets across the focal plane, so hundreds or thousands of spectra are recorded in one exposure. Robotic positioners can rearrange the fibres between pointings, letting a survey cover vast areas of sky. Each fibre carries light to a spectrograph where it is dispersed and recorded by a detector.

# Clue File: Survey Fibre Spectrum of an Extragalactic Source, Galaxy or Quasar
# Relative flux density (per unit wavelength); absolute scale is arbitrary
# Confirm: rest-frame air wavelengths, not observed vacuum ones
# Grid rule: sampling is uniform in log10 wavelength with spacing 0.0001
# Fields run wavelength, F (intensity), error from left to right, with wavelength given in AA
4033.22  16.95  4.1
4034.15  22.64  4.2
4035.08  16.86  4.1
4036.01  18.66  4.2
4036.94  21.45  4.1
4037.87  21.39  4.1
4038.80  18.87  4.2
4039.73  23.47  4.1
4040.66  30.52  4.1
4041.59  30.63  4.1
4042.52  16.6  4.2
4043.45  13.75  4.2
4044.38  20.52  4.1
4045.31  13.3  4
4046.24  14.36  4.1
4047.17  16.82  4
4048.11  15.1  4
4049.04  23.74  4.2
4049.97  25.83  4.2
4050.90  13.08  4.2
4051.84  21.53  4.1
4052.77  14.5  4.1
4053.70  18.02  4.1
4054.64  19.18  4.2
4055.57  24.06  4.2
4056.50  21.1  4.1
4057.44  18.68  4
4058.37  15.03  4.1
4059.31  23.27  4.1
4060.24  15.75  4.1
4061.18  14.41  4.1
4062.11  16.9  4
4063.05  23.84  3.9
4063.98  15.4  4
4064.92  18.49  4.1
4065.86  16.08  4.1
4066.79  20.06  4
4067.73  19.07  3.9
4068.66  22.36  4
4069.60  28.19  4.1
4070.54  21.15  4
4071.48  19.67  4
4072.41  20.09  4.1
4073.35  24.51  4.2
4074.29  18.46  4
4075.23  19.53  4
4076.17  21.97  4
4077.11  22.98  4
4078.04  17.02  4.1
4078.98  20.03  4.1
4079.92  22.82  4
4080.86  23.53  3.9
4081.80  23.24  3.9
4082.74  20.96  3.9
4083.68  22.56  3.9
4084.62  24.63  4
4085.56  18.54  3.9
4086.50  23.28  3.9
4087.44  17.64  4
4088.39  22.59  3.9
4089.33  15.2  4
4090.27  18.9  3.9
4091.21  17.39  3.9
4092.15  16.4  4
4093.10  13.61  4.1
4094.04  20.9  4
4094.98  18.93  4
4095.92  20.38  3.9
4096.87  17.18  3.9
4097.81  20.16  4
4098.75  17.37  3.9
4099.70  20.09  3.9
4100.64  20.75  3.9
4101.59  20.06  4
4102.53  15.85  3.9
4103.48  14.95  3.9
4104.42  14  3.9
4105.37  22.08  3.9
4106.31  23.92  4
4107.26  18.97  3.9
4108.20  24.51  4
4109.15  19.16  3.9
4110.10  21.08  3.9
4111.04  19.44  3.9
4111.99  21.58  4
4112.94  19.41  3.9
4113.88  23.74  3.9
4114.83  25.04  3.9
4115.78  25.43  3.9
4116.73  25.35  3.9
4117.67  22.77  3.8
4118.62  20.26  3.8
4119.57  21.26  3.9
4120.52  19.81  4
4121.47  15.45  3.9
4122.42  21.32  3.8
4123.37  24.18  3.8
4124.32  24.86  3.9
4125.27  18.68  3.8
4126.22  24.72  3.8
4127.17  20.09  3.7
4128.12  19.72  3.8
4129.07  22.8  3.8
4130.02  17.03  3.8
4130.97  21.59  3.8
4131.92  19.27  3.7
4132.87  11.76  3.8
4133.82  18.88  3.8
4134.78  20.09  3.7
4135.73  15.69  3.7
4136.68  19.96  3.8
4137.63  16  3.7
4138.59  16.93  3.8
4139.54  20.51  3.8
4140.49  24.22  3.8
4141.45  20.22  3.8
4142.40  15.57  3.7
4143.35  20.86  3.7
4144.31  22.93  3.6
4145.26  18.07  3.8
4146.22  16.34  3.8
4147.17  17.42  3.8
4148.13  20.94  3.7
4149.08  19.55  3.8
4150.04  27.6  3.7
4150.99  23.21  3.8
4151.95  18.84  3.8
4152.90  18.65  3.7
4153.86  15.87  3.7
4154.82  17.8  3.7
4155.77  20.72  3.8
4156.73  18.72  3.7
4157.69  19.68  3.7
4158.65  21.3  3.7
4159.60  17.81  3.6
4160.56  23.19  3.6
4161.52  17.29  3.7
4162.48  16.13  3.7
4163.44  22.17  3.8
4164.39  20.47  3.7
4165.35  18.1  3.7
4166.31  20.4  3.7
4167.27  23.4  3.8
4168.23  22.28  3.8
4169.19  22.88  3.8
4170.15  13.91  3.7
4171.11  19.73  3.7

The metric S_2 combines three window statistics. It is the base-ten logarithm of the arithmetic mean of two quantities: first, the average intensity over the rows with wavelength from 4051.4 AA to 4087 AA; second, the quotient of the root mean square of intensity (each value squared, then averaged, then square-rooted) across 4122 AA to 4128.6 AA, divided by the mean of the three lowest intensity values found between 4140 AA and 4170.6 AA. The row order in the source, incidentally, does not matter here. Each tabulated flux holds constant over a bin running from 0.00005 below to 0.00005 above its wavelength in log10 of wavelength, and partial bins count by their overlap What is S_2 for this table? 1.04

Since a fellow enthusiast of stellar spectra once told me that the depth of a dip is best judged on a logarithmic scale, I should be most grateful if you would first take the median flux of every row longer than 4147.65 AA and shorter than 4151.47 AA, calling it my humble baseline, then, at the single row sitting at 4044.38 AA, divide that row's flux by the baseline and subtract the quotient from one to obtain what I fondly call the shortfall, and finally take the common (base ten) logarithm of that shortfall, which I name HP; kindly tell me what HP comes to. -1.2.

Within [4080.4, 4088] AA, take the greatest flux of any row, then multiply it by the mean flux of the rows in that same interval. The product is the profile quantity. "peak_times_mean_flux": 537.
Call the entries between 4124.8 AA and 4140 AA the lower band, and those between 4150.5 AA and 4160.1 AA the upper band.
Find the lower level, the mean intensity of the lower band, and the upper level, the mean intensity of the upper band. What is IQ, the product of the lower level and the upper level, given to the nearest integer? 366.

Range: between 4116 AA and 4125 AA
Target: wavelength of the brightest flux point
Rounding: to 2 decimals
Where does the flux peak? 4116.73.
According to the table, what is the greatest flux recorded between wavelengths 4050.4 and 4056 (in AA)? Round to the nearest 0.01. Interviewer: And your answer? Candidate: 24.06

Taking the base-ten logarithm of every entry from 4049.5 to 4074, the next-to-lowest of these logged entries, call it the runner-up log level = 1.16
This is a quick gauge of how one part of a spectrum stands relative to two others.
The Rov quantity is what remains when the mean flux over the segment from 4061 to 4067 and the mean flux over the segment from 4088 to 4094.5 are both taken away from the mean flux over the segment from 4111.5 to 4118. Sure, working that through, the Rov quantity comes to -12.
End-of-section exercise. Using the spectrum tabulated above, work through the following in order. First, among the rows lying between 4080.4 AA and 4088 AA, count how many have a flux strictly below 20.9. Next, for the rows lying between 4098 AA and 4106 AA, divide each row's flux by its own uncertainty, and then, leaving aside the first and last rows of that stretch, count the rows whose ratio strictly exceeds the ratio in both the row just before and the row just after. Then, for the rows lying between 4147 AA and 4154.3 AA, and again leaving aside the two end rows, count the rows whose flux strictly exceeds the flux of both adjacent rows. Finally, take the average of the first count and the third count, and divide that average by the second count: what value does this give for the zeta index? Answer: 2.0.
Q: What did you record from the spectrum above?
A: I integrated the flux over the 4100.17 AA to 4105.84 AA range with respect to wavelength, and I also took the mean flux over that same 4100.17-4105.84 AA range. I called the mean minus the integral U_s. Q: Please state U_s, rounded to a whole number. -84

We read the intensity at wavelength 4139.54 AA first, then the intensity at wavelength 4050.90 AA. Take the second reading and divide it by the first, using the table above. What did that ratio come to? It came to 0.64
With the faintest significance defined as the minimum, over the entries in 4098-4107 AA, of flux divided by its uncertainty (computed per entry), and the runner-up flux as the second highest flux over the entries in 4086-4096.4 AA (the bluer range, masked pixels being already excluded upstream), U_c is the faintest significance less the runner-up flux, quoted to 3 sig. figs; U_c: -19.0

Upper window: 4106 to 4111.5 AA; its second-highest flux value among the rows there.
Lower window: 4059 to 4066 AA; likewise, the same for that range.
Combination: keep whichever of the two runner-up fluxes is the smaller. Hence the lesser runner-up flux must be 23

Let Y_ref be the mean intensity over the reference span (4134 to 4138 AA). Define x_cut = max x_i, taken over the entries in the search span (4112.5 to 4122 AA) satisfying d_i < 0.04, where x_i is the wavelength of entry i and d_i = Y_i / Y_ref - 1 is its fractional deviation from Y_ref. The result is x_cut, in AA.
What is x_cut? 4121.47 AA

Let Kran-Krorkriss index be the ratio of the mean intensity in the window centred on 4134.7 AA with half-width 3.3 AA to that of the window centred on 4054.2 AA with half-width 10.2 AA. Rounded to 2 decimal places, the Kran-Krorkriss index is 0.95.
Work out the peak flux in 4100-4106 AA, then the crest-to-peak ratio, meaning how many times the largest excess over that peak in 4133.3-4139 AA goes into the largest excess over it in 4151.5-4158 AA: 0.7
